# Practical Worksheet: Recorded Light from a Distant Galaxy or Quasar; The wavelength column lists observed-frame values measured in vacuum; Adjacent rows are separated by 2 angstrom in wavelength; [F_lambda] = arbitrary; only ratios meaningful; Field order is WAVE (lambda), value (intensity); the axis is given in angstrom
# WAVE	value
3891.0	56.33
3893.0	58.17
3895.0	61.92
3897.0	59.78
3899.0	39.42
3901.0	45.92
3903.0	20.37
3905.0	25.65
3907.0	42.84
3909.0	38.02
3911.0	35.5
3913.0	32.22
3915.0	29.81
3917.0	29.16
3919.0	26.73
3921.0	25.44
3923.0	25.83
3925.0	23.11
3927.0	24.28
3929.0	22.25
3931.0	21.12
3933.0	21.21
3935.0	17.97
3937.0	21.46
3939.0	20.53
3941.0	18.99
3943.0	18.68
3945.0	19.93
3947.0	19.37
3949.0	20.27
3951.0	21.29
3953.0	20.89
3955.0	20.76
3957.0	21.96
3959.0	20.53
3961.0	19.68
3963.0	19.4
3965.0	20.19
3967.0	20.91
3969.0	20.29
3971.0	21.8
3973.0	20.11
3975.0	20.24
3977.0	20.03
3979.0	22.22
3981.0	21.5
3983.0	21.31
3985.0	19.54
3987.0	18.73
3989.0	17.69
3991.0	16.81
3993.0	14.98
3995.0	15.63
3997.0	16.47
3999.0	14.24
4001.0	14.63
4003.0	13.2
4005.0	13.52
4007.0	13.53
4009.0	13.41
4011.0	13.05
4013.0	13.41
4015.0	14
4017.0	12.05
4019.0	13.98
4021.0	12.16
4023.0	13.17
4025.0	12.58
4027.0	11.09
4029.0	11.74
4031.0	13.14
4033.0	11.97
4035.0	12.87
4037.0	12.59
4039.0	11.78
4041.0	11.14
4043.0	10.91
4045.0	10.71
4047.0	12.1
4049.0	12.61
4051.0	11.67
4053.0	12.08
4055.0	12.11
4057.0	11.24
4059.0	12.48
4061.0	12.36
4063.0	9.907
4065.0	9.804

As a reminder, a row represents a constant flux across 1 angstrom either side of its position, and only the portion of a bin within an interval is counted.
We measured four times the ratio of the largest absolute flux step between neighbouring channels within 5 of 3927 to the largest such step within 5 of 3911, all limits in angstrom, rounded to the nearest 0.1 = 2.3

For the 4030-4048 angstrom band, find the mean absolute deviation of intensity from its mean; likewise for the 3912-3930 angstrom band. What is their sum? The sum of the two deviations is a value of 3.3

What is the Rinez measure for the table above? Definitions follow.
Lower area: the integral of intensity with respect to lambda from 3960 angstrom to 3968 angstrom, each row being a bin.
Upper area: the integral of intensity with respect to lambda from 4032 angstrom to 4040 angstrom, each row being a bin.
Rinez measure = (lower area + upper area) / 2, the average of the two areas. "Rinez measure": 129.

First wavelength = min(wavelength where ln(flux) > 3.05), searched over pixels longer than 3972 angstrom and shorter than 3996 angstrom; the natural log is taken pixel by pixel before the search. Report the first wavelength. 3979.0 angstrom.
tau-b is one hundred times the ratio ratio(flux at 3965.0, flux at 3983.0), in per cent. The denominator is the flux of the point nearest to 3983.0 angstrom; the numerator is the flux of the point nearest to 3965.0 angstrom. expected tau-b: 95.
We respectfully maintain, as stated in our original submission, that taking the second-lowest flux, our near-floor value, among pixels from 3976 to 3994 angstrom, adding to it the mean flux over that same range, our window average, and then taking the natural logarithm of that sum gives 3.6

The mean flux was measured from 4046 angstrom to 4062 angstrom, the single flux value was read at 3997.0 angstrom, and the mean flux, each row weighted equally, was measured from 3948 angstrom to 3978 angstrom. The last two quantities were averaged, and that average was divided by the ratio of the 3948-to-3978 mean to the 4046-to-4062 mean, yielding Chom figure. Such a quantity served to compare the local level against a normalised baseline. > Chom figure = 11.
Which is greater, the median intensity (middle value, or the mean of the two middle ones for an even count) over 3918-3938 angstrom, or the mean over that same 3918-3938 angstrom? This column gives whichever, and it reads 23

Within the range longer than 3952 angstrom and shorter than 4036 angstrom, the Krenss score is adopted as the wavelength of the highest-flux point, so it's 3979.0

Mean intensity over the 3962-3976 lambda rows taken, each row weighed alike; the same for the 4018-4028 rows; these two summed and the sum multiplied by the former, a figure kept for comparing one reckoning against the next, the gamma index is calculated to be 674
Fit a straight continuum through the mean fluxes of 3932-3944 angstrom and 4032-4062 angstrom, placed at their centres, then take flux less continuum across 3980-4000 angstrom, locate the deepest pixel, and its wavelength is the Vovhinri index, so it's 3999.0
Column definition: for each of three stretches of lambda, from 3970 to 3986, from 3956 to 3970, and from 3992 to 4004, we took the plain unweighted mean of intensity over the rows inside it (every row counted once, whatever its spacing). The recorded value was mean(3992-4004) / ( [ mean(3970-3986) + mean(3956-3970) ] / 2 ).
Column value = 0.72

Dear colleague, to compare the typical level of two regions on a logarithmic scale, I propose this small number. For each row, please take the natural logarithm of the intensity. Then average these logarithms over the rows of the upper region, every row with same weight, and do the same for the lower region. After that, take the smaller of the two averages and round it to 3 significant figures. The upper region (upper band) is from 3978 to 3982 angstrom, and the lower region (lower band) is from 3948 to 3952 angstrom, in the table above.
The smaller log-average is 3.03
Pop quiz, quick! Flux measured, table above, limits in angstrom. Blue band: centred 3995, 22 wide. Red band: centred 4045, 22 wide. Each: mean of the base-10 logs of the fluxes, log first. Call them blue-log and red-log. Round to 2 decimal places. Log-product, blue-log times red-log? 1.29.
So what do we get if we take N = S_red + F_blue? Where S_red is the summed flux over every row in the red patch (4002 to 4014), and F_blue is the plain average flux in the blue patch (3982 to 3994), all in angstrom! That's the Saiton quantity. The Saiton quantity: 98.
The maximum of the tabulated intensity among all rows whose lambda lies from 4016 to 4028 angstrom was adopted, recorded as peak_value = 13.98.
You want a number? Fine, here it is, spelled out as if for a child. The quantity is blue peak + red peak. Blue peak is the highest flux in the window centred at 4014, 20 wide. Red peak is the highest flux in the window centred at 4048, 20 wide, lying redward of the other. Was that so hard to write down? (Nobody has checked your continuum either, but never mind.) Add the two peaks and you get 26.6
